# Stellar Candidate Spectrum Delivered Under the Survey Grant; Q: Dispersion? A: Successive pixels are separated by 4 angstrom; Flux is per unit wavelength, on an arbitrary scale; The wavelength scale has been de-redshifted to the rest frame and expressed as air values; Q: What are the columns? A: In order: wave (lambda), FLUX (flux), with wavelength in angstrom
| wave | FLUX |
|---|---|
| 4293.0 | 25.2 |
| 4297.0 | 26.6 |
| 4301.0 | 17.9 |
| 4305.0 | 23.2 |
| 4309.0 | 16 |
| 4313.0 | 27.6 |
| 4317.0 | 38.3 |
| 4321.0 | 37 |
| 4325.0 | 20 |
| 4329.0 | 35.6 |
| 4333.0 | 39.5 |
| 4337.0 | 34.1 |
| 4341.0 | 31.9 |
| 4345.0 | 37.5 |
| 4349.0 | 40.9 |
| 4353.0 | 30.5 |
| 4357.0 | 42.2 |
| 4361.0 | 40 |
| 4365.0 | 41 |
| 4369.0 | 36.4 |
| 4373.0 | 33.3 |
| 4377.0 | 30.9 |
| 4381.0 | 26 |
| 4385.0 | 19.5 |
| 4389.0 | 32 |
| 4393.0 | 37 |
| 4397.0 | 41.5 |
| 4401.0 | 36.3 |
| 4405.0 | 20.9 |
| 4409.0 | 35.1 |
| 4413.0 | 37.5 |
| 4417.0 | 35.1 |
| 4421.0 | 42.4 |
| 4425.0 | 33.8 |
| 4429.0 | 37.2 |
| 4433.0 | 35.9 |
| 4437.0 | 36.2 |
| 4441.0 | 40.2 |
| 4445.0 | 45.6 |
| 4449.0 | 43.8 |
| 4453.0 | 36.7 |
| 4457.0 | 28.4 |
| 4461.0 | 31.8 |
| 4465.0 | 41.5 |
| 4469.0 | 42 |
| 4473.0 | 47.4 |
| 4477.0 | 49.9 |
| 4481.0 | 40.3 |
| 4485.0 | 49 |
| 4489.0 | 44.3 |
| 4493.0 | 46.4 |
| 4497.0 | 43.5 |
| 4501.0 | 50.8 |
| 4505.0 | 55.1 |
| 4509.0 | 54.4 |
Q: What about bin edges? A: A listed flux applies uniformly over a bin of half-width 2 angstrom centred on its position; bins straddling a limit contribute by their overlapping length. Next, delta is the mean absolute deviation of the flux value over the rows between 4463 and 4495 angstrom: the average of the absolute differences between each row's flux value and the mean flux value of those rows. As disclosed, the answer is 3.1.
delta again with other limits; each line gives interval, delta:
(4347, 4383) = 4.9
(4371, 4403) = 5.0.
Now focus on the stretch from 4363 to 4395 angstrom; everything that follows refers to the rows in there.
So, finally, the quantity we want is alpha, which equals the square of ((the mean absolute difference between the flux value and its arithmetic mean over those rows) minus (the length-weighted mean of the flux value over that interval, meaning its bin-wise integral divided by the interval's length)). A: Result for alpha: 734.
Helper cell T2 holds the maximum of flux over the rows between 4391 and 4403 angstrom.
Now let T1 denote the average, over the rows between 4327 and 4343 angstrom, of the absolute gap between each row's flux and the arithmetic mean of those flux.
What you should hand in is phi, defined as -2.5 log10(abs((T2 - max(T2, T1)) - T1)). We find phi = -0.89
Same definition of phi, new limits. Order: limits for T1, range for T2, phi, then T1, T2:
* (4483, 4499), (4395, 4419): -0.70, 1.9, 41.5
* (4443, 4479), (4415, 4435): -1.88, 5.7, 42.4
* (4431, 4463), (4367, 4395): -1.61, 4.4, 37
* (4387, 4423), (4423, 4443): -1.51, 4.0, 40.2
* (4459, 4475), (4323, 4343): -1.62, 4.4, 39.5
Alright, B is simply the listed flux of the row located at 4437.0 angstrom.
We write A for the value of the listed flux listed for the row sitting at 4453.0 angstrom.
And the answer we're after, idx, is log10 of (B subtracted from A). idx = -0.30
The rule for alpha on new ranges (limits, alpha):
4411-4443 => 1241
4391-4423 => 1005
